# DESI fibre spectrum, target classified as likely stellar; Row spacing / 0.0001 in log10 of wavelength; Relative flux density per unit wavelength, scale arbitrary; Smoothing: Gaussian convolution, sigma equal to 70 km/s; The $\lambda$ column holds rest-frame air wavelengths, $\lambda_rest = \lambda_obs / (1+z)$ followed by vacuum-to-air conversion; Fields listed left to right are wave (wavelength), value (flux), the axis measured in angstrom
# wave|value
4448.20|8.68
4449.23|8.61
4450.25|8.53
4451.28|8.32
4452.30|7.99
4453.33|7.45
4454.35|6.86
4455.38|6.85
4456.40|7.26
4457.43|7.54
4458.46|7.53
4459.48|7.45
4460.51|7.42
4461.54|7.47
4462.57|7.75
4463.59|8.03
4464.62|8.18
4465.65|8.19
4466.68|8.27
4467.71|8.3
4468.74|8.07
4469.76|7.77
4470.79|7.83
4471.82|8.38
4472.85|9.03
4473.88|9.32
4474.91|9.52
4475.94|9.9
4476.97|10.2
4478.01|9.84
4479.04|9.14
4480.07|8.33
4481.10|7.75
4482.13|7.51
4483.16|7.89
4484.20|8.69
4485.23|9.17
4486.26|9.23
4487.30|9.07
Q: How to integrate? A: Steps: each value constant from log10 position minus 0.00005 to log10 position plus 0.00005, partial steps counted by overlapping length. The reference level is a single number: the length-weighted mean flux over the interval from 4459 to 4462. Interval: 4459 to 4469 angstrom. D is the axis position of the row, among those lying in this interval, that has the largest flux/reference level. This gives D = 4467.71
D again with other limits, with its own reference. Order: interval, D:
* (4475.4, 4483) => 4476.97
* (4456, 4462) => 4457.43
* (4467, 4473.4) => 4472.85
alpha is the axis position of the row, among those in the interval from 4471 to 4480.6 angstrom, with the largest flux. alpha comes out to 4476.97 angstrom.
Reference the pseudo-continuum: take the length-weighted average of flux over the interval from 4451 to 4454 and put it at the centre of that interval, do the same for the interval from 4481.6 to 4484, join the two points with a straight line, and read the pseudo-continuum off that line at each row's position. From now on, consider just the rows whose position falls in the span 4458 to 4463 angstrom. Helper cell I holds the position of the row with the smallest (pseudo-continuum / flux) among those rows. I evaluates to 4462.57 angstrom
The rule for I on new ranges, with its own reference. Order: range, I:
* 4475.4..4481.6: 4476.97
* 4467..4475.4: 4474.91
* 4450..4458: 4450.25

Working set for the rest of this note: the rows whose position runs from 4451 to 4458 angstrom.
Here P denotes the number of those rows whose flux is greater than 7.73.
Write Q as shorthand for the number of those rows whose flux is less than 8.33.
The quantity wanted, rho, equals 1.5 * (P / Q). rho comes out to 0.4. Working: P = 2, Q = 7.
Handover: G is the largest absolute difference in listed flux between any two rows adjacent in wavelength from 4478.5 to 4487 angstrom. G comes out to 0.8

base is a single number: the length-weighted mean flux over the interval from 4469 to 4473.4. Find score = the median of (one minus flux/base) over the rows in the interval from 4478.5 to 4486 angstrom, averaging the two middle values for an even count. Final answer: -0.01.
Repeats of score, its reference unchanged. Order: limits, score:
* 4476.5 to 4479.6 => -0.19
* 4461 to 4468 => 0.01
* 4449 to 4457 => 0.07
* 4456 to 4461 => 0.10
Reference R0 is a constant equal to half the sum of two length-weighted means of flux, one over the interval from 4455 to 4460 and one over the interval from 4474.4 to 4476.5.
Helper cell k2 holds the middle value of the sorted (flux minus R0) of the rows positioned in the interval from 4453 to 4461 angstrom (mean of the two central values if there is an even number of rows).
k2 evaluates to -1.1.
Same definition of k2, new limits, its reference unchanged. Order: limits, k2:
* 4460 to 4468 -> -0.4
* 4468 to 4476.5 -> 0.2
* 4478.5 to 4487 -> 0.0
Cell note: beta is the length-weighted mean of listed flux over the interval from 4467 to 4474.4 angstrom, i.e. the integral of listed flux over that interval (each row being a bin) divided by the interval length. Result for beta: 8.4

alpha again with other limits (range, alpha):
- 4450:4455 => 4450.25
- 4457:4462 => 4457.43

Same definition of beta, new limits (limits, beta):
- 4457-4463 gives 7.5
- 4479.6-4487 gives 8.4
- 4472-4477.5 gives 9.5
